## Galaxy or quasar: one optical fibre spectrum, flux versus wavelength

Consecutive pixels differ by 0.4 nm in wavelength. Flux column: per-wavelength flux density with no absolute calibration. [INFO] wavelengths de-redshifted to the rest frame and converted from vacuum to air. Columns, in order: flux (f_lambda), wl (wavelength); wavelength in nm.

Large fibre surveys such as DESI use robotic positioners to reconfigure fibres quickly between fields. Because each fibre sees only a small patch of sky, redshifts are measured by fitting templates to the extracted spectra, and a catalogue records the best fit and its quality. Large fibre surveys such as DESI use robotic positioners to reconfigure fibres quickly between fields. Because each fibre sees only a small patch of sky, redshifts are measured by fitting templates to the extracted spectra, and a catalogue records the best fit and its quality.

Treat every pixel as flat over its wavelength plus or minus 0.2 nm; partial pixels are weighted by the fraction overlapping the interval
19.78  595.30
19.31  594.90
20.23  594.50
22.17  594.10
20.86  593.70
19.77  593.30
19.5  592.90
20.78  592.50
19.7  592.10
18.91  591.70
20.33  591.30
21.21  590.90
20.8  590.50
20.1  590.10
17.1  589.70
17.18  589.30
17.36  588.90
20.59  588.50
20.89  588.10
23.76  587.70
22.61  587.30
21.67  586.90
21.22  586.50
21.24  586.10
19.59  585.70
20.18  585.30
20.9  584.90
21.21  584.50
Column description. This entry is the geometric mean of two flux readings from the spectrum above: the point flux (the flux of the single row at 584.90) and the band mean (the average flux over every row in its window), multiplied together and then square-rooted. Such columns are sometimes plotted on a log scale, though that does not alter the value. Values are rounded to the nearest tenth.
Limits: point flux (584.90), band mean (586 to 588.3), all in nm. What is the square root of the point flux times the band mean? 21.4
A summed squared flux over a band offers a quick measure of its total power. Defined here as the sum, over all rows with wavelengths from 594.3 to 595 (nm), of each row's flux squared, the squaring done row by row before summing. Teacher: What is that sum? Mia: 782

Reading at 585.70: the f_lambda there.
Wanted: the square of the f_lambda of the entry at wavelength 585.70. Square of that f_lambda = 384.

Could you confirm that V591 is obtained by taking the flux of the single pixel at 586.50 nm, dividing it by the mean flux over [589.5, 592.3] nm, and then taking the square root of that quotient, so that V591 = 1.04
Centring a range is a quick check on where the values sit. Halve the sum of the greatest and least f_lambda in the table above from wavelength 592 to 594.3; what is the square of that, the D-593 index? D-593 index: 434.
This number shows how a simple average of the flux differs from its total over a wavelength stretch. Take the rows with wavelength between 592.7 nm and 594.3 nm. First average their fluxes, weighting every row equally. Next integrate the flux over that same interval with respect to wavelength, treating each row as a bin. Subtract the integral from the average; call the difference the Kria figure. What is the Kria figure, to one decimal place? -12.3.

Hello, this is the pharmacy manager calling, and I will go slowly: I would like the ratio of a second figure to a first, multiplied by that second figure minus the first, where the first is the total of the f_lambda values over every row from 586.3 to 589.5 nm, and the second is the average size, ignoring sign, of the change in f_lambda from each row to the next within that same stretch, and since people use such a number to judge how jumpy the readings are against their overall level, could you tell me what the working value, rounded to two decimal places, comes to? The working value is -1.29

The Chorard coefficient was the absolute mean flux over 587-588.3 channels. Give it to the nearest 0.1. 22.4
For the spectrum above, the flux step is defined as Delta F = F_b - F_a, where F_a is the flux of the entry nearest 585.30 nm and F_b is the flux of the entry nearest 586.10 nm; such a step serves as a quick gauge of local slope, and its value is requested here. 1.1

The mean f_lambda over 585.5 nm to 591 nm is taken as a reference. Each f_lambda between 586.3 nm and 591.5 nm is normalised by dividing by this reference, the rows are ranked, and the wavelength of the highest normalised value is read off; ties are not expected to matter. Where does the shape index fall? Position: 587.70 nm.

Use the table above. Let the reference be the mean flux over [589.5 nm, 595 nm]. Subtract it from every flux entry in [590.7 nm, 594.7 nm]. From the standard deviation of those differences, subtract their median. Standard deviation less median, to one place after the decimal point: 0.7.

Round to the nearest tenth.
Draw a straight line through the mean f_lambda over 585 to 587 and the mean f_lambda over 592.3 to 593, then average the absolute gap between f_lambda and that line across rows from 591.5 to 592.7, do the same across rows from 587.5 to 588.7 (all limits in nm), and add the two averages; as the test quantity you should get 2.0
